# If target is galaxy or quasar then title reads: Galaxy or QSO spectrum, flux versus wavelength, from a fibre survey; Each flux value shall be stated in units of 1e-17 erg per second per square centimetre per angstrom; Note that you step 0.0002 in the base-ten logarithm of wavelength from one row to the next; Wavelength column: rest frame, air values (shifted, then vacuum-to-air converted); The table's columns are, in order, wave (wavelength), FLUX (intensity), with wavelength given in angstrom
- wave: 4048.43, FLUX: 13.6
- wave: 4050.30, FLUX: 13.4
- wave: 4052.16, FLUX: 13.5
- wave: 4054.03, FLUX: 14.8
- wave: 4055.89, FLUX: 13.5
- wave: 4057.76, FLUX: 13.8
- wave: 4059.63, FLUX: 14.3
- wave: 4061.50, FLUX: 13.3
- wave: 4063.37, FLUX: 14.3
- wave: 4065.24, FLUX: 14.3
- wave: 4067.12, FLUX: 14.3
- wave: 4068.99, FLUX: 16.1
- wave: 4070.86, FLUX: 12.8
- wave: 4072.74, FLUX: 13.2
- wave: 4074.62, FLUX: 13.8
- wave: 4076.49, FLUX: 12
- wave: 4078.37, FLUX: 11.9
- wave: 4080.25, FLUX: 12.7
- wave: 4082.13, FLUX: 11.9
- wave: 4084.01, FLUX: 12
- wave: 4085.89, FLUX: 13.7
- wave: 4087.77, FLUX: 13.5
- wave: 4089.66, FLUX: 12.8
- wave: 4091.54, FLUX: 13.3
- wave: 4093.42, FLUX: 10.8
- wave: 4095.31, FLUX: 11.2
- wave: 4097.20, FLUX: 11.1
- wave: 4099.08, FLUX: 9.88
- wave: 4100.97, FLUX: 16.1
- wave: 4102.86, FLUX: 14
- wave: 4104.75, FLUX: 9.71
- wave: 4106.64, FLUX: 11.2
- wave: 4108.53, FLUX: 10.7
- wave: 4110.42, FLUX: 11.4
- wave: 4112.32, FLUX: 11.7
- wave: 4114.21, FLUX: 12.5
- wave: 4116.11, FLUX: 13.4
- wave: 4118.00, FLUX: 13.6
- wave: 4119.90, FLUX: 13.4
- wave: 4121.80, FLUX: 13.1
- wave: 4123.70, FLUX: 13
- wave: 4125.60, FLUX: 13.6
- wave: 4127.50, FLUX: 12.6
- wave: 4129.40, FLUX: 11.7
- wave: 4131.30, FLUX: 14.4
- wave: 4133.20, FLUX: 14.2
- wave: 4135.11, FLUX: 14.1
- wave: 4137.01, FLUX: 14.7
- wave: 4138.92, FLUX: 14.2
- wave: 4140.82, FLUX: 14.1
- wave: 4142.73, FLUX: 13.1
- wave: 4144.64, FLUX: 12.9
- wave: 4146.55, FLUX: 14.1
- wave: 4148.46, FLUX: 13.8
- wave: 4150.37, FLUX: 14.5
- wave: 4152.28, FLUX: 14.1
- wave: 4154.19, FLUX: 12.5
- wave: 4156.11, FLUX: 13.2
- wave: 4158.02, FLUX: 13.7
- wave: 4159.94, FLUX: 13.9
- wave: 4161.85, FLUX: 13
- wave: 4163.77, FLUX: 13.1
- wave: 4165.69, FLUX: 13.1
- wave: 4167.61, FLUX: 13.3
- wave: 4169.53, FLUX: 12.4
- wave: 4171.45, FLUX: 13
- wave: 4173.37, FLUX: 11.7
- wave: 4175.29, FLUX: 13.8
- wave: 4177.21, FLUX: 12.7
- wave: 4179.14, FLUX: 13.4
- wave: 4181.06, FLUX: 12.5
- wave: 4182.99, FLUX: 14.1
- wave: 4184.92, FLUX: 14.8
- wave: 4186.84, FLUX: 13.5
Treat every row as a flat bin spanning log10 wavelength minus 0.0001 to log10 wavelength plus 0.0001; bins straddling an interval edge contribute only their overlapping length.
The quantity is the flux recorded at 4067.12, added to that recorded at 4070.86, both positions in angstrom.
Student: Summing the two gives 27.1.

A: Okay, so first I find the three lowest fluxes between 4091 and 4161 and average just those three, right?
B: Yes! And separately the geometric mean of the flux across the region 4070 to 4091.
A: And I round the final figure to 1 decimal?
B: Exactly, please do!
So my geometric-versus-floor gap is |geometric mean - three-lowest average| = 2.6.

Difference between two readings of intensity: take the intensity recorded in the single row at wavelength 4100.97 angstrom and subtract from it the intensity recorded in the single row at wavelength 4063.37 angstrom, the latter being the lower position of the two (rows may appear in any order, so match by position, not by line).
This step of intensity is 1.8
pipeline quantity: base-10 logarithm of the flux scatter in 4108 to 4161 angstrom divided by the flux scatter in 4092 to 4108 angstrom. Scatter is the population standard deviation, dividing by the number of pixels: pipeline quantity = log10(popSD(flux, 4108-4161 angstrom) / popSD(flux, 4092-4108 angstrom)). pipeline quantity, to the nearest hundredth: -0.32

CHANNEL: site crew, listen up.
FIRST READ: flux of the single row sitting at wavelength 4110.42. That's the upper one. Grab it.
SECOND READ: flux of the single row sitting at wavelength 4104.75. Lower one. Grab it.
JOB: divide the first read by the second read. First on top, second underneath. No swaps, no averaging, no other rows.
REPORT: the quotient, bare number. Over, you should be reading 1.17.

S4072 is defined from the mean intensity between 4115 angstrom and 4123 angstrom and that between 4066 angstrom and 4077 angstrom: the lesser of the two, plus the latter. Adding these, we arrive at 27.1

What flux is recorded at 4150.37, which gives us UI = 14.5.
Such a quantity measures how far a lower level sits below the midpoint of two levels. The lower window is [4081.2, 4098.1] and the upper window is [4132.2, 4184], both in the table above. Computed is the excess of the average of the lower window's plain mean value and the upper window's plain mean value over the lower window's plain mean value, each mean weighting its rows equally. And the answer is 0.6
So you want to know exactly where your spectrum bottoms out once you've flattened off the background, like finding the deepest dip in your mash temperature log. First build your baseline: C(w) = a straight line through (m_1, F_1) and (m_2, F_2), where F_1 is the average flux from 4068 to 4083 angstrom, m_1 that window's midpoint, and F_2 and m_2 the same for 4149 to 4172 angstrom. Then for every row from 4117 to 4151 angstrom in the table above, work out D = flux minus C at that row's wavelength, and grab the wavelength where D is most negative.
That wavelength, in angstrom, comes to 4129.40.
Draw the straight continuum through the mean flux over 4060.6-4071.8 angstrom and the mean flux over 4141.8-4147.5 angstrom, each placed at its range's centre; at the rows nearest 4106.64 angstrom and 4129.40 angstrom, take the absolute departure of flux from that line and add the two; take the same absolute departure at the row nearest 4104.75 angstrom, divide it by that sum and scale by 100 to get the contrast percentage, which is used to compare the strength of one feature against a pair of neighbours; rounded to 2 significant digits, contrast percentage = 93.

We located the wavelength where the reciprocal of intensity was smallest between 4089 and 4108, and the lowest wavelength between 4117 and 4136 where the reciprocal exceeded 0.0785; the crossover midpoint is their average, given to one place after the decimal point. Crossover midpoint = 4114.2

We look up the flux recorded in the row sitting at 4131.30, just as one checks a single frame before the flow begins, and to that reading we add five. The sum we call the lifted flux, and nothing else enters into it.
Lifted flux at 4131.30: 19.4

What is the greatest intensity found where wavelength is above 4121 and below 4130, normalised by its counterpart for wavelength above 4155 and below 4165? 0.98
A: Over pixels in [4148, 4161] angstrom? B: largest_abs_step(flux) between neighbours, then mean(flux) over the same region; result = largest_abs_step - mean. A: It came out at -12.1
